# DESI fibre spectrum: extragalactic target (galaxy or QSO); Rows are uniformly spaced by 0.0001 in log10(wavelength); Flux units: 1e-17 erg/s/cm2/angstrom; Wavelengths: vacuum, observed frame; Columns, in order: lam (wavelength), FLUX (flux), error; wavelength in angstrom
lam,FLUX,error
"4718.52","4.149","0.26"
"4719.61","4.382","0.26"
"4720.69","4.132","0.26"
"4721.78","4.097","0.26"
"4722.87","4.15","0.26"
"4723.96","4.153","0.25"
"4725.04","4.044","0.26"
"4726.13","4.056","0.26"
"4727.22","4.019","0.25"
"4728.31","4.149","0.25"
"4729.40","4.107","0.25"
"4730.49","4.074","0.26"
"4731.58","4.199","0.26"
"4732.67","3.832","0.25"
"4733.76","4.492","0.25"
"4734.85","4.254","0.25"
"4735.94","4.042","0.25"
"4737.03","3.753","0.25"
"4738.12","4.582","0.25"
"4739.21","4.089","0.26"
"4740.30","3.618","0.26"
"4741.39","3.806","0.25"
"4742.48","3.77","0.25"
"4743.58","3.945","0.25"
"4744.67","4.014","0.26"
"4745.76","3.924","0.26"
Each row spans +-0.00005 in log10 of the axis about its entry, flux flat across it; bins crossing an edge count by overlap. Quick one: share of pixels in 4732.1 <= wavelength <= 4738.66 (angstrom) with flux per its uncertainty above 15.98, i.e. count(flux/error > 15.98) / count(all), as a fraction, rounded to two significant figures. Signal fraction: 0.67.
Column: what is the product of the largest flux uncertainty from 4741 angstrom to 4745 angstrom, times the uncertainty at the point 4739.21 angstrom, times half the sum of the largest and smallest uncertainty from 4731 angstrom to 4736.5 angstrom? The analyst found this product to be 0.0172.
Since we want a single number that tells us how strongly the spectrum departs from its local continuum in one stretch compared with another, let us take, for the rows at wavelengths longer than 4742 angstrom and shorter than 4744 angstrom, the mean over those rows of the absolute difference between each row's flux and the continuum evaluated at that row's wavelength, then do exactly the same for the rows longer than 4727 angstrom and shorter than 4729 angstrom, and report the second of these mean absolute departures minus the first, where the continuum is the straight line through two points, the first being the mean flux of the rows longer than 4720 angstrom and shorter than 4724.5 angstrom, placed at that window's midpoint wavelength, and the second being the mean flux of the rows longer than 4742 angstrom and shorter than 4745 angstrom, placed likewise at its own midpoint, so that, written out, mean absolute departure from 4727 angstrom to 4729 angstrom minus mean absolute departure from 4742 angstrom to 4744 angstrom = -0.02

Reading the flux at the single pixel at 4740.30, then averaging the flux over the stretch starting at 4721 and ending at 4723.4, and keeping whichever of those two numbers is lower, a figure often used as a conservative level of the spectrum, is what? 3.62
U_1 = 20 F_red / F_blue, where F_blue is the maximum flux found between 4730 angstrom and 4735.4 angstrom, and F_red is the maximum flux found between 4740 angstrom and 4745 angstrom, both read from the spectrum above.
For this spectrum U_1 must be 17.9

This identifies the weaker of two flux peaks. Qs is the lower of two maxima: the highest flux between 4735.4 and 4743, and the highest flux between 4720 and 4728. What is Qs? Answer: 4.15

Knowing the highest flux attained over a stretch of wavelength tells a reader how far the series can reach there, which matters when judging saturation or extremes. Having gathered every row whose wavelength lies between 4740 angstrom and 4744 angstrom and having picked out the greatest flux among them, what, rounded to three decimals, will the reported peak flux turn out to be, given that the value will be 3.945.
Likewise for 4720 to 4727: 4.153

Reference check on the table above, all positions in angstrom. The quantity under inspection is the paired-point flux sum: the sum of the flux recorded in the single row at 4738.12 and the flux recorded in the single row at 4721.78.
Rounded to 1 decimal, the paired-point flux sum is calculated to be 8.7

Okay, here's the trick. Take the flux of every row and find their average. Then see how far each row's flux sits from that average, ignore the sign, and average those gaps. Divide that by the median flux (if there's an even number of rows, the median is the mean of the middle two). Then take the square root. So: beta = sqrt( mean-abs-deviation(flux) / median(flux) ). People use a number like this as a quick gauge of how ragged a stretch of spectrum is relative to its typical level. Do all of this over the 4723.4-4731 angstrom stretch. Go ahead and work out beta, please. 0.103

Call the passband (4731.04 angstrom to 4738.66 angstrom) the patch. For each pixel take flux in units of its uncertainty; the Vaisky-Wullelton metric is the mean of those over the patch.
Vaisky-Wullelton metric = 16.6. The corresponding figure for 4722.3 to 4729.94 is 16.1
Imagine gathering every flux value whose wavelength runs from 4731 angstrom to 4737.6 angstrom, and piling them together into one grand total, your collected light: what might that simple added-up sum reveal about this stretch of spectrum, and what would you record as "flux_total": 25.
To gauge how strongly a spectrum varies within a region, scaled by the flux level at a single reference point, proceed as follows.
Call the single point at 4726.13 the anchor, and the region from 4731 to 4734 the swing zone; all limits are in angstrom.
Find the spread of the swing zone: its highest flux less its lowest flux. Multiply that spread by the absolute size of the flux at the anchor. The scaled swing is 2.7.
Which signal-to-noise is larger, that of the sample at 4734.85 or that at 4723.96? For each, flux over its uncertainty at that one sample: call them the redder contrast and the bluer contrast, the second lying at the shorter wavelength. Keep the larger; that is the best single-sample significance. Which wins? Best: 17.0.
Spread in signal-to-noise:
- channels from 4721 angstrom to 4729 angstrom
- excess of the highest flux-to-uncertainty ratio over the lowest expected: 1.1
